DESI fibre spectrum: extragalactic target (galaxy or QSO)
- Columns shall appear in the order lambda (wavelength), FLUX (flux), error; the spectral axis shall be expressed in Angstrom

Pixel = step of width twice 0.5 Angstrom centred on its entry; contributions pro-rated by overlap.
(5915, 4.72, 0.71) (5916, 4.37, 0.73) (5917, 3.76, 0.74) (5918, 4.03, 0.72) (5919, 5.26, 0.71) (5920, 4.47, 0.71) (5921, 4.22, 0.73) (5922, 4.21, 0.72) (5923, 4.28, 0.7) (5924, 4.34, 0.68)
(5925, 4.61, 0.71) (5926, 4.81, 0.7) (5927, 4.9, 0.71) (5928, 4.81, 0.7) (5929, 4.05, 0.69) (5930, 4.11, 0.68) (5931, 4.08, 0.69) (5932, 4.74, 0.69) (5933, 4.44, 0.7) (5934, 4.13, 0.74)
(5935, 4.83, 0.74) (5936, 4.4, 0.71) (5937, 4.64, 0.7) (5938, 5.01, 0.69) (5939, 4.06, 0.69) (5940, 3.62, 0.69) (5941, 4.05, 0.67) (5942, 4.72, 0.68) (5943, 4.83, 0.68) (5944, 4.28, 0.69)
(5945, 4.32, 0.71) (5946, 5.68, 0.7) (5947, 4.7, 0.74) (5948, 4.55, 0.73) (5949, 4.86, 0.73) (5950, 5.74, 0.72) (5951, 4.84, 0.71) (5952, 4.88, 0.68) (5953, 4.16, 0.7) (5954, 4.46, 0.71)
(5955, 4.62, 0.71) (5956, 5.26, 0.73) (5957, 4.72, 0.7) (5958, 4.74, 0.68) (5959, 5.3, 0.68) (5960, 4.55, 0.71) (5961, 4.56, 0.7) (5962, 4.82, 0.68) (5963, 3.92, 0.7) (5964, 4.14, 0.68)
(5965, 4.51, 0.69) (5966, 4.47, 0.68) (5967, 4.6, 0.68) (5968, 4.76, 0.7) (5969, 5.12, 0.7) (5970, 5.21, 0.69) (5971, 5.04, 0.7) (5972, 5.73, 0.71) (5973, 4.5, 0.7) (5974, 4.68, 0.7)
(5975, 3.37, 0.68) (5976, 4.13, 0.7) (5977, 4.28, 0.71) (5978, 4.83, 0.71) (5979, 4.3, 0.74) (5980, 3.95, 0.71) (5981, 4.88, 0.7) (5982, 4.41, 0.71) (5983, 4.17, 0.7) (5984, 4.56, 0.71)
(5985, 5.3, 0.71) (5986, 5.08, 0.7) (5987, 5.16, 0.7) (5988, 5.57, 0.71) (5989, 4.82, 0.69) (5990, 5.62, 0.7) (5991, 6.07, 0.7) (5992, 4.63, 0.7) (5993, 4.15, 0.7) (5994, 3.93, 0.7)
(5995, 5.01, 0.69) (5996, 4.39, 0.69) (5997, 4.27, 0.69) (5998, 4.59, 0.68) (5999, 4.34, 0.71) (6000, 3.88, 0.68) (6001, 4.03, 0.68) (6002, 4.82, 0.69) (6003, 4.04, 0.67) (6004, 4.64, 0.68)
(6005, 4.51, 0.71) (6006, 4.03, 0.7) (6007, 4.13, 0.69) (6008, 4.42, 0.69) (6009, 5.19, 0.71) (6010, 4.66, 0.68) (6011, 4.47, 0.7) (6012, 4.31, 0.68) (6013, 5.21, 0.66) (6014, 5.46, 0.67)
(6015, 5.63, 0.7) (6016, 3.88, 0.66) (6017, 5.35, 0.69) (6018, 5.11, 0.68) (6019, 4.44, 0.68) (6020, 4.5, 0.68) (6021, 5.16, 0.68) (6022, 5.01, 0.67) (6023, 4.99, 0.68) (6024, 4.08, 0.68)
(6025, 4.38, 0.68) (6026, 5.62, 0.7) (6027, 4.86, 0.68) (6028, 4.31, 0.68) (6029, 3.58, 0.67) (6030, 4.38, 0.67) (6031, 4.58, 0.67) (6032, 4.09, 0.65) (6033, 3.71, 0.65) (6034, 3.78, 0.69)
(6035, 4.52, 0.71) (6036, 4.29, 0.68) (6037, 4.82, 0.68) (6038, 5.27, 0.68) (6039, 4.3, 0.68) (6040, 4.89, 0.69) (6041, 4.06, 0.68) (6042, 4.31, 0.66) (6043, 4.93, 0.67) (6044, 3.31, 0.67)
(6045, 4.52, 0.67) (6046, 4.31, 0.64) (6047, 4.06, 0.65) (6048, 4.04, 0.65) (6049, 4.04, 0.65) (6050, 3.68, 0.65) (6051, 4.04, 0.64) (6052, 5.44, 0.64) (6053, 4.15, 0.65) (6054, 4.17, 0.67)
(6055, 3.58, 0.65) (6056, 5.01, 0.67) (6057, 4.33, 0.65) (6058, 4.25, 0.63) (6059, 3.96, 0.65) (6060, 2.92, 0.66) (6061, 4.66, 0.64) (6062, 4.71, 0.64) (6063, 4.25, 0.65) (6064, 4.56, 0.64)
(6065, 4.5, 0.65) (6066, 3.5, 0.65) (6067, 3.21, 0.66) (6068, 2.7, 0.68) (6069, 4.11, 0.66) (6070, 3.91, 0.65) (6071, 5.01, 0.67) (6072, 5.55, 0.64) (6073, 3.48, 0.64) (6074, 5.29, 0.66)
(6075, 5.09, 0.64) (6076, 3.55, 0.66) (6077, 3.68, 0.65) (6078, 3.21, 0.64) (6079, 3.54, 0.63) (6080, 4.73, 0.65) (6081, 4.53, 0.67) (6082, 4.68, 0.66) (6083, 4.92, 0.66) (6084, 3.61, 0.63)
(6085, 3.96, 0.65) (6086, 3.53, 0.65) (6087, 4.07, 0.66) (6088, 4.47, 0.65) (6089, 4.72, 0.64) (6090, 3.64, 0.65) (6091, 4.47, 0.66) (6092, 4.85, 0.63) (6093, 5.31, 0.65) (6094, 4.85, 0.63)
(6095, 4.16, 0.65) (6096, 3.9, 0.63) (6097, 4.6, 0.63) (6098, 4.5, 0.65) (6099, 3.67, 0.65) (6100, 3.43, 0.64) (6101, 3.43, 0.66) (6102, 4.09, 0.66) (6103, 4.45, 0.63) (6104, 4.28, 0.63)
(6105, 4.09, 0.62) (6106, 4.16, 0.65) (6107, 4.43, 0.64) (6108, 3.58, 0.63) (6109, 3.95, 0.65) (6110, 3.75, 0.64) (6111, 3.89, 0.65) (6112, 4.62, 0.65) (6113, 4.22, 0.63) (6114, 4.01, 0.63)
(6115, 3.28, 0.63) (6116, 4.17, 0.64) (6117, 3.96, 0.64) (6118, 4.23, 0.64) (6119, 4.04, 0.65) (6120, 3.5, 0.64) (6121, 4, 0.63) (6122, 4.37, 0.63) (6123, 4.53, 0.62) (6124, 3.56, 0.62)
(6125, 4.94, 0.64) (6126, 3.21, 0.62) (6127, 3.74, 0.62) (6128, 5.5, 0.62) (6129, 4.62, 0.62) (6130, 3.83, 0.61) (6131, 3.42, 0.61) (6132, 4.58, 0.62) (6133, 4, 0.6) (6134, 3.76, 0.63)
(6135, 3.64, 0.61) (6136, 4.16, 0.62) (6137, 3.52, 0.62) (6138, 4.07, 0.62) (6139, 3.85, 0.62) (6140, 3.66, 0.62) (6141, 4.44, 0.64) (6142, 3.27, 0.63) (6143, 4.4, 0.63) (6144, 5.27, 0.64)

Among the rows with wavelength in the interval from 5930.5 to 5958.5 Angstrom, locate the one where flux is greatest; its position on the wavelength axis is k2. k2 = 5950 Angstrom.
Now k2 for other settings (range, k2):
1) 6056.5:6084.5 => 6072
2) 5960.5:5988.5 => 5972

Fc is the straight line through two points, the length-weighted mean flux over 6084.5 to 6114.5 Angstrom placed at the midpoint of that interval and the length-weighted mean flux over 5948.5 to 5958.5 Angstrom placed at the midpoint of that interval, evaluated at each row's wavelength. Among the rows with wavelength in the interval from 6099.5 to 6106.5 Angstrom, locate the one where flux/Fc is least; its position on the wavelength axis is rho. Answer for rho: 6100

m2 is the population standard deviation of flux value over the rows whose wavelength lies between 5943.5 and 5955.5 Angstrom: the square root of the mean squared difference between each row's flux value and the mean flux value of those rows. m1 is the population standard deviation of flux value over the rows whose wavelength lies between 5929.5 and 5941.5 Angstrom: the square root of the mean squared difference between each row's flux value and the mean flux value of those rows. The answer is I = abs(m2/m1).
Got 1.2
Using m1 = 0.39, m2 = 0.48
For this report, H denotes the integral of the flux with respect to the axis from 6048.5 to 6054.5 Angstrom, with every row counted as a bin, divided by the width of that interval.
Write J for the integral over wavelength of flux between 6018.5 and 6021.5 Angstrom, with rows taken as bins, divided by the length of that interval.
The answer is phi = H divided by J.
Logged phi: 0.90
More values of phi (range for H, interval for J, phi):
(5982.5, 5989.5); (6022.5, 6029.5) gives 1.09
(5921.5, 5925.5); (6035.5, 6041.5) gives 0.95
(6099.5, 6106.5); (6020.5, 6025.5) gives 0.84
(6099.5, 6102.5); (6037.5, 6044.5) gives 0.82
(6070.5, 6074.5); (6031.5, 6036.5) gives 1.19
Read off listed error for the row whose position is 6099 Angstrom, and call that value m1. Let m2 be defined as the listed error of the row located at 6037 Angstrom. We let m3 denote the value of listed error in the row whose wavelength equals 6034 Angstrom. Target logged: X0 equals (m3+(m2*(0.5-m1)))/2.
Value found 0.294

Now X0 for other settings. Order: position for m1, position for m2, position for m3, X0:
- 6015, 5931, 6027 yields 0.271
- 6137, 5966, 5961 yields 0.309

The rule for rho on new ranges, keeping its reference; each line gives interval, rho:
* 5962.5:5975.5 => 5975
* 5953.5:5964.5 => 5963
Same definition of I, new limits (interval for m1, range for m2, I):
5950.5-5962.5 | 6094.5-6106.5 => 1.2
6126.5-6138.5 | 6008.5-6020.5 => 0.9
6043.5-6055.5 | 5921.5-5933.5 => 0.6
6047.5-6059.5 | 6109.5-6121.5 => 0.7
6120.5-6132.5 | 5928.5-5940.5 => 0.6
